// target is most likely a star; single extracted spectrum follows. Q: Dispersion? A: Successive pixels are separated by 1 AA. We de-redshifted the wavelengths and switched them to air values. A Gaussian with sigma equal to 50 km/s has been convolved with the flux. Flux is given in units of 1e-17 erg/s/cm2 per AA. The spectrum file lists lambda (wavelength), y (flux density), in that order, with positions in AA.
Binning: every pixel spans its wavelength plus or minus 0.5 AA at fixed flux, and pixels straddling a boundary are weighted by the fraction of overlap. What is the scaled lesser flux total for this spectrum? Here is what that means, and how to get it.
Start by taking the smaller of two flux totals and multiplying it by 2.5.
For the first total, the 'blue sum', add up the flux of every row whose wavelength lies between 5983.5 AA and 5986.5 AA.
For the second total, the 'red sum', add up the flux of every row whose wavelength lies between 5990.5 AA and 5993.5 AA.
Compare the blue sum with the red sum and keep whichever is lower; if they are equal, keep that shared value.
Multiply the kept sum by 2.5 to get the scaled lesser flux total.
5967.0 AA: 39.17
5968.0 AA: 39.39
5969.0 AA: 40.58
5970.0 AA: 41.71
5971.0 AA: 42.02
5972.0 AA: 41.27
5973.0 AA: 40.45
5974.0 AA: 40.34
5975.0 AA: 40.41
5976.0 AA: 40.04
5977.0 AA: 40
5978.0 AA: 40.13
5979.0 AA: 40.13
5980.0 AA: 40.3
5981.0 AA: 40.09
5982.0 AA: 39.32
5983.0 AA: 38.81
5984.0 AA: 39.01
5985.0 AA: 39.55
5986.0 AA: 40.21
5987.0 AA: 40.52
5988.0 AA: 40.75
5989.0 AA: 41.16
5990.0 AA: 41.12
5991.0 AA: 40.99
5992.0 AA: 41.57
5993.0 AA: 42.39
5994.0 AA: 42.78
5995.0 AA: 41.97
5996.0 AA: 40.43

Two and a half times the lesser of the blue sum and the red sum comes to 297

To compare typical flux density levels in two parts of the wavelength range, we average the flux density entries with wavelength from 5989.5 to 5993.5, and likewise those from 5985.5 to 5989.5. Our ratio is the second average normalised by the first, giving 0.98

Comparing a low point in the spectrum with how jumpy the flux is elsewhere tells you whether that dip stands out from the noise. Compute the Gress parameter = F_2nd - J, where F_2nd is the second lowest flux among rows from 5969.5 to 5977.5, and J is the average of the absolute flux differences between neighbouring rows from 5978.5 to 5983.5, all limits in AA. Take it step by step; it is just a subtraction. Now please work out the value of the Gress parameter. 39.6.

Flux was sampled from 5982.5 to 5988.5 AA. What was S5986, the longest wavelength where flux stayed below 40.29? 5986.0 AA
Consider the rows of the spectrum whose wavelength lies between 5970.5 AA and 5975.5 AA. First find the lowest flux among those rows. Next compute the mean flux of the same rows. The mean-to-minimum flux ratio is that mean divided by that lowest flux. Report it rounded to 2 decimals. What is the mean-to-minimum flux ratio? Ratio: 1.01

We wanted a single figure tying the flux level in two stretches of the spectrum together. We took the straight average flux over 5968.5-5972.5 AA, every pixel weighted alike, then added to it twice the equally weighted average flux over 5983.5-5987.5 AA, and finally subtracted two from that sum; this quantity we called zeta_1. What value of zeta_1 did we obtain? 119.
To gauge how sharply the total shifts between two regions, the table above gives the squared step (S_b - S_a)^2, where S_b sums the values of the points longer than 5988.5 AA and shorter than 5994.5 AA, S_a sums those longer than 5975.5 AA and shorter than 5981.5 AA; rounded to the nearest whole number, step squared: 87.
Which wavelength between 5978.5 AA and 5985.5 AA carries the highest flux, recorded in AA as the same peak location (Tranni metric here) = 5980.0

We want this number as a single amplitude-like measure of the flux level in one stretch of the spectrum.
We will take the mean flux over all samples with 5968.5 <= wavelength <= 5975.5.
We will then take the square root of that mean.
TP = 6.40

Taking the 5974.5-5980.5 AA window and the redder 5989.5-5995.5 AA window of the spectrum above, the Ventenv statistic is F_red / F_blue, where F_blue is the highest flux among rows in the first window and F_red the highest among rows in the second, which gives 1.06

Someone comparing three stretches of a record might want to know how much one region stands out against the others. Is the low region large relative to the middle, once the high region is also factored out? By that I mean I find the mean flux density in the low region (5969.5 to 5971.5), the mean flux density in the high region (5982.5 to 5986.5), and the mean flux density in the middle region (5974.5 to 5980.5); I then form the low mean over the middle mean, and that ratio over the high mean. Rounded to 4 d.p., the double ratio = 0.0265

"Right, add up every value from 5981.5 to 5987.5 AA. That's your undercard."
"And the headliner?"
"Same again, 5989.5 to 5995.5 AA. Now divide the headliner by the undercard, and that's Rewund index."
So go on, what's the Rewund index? 1.06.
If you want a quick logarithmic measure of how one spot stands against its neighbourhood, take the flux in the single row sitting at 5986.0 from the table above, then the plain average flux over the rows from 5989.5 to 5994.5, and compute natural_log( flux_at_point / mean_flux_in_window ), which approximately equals -0.038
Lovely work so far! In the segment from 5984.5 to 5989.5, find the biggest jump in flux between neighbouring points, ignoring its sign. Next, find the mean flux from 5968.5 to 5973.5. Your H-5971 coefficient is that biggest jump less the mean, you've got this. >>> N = -40.5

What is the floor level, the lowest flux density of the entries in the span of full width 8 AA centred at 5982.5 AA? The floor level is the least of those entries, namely 38.81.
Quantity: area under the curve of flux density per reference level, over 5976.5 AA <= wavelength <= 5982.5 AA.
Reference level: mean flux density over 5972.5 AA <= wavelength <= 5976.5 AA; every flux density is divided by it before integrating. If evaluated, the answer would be 5.95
